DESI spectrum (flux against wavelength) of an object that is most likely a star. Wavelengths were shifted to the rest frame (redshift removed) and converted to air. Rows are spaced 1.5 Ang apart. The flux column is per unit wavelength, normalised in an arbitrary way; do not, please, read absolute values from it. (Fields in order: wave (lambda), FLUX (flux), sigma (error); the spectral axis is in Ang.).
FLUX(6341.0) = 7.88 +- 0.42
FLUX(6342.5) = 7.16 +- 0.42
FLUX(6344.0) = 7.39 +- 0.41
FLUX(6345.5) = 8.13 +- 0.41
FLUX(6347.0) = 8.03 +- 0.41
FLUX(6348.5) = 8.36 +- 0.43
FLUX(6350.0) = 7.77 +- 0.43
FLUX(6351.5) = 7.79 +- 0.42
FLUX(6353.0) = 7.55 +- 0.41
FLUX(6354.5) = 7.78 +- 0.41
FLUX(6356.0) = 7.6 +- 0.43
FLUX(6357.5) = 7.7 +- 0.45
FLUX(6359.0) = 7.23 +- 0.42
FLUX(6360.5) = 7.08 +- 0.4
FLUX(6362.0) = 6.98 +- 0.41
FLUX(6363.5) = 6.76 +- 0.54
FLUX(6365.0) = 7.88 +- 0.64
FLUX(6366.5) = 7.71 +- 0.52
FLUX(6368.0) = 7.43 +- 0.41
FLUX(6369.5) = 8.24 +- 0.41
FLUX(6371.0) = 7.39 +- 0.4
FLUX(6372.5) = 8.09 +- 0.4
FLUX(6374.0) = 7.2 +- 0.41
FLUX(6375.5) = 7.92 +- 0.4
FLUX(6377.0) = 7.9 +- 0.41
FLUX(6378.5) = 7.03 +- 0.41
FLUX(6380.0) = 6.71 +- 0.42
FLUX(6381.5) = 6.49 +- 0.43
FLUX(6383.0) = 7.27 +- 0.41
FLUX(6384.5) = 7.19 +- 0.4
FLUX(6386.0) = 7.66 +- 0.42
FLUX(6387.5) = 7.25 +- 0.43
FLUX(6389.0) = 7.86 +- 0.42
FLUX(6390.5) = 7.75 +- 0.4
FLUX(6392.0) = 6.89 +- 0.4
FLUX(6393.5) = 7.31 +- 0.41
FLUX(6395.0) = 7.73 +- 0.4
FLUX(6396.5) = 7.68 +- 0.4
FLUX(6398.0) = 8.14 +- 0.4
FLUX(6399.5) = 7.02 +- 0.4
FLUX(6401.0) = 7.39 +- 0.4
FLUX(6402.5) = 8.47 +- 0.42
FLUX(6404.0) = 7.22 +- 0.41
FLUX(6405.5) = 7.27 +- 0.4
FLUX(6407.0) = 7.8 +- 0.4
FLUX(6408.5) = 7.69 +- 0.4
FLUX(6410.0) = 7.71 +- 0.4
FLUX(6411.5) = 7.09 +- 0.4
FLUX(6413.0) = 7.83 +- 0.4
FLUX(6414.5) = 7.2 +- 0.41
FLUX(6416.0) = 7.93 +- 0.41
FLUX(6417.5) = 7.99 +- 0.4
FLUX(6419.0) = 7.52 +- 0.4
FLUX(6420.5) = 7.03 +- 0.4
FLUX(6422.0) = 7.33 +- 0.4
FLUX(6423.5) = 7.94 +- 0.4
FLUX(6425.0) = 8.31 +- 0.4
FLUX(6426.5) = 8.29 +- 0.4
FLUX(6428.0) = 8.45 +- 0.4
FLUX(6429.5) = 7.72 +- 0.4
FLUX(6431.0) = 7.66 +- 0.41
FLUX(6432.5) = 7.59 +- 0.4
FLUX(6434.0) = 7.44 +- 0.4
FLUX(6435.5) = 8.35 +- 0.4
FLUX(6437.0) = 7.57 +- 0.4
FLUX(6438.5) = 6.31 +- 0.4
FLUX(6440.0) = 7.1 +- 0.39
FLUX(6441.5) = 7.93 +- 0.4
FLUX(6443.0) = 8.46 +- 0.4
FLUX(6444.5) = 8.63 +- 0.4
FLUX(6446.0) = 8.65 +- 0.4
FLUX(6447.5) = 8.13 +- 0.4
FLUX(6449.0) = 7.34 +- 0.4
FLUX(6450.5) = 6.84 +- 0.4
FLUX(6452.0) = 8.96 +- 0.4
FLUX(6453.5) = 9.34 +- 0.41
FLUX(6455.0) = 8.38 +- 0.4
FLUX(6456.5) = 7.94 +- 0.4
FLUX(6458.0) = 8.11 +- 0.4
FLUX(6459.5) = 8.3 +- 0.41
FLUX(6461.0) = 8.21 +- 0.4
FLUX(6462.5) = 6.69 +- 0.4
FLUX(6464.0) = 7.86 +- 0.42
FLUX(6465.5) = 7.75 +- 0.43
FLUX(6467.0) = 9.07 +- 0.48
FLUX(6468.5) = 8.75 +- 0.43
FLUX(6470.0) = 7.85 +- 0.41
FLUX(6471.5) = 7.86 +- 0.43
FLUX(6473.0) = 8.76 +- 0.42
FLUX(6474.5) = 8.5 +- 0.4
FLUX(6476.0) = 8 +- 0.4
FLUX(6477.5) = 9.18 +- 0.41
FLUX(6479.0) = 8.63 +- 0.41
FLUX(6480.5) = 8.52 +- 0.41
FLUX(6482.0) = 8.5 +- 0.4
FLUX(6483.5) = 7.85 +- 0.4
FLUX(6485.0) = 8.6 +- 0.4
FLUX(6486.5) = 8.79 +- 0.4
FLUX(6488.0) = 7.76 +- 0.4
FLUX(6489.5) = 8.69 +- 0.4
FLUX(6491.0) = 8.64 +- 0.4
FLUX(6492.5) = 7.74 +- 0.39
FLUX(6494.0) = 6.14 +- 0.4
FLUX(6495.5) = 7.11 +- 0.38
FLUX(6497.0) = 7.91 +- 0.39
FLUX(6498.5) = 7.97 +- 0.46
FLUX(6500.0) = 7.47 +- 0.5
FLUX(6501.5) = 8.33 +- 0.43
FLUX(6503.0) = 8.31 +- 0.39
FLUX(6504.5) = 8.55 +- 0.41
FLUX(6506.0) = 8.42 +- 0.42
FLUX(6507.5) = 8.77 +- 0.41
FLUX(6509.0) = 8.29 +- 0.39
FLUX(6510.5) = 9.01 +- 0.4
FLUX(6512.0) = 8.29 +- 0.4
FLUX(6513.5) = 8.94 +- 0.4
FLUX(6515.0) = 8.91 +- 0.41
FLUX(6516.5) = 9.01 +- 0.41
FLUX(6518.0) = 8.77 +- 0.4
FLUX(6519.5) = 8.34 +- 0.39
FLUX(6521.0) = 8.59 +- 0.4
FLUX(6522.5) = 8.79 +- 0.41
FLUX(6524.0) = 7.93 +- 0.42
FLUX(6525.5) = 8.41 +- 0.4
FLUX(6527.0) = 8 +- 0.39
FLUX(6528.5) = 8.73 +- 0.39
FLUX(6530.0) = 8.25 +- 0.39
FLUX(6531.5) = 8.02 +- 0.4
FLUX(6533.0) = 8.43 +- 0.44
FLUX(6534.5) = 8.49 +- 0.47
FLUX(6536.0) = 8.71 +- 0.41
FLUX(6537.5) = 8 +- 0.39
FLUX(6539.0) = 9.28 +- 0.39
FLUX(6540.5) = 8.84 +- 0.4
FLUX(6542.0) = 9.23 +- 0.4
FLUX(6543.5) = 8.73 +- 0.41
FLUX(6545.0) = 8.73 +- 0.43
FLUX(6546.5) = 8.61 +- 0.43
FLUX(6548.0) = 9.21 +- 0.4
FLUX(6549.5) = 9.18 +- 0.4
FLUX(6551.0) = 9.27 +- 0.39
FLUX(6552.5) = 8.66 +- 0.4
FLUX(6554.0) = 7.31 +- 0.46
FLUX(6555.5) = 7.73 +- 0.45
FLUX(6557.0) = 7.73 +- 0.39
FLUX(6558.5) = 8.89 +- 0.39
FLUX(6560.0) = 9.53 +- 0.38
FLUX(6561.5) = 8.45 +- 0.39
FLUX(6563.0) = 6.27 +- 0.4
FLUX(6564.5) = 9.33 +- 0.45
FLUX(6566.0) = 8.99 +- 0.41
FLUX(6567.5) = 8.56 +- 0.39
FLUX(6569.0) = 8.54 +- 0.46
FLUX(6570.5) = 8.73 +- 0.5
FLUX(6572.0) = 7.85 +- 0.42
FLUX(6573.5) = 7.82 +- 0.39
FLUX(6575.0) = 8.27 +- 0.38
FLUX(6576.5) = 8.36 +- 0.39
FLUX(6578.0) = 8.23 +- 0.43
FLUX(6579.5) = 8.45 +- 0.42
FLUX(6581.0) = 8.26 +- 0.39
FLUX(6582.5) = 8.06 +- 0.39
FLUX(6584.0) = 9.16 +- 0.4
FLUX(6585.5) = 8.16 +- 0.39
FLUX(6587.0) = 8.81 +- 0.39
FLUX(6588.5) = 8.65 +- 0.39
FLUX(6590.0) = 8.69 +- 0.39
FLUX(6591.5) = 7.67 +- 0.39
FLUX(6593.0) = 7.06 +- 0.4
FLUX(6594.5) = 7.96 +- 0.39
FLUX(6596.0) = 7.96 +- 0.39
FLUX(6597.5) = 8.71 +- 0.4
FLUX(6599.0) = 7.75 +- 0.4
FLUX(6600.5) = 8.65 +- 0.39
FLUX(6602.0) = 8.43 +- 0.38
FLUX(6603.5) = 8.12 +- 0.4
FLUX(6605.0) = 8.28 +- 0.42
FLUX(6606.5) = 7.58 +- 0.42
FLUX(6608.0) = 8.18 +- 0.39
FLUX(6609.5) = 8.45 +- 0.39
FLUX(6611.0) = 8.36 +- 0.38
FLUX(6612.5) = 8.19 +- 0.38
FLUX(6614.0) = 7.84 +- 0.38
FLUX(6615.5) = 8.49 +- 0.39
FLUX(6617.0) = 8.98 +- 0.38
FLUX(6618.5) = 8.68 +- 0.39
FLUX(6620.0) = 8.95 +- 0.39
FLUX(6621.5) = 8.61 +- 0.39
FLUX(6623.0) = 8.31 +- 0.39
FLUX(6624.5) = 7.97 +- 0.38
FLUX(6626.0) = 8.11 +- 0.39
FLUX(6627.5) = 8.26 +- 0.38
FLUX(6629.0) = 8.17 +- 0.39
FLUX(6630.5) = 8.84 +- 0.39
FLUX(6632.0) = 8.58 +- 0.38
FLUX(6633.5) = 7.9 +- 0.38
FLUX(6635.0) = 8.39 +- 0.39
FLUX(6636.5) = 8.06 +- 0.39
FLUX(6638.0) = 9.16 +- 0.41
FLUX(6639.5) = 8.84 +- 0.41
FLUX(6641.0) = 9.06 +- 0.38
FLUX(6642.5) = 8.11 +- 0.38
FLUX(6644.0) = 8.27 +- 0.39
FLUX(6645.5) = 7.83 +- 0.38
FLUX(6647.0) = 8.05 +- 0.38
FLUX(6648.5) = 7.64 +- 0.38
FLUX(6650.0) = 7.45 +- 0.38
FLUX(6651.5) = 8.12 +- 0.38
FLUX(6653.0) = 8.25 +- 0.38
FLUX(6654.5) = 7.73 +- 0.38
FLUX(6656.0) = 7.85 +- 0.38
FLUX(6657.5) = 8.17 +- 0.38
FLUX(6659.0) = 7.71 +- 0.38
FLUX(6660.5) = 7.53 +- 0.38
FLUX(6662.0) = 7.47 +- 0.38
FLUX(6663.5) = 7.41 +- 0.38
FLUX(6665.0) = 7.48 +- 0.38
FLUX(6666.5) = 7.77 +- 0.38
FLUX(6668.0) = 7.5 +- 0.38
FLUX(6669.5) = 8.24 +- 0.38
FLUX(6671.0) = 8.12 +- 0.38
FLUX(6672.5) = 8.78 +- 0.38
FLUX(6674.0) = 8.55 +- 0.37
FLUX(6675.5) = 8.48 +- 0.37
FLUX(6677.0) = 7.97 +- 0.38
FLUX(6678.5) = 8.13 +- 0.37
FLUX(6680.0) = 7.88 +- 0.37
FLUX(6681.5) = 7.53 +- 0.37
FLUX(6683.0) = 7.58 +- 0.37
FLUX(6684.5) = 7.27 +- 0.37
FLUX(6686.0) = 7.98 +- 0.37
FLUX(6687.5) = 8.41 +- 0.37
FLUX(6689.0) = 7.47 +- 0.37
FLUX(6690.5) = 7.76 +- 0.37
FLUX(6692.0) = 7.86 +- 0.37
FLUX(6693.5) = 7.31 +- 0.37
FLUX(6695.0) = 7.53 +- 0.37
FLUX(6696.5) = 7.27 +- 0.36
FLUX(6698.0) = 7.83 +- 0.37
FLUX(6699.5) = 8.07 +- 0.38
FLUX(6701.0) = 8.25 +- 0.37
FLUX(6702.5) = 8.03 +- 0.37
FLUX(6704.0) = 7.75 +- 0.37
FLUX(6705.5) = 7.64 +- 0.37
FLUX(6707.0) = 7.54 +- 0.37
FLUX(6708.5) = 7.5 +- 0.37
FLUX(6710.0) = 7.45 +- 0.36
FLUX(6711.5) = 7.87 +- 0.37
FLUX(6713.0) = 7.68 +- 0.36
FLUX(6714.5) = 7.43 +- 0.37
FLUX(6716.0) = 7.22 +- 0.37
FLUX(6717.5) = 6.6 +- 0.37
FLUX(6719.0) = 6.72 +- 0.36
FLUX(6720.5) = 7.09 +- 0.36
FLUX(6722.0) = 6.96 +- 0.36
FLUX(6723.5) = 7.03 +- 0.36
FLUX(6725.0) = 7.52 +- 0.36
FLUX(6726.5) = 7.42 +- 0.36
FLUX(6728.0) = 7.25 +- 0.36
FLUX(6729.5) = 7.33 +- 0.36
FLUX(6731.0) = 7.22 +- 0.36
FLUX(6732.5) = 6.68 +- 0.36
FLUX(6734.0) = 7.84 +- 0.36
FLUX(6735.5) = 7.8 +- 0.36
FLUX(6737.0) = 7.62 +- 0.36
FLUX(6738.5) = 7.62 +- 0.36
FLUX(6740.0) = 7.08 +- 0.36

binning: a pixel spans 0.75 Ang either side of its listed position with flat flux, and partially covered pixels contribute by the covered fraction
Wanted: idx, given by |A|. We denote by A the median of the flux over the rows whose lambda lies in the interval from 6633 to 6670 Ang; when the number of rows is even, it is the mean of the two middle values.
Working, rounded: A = 7.9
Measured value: 7.9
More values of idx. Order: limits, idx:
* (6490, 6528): 8.3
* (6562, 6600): 8.3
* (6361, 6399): 7.4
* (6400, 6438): 7.7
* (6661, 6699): 7.8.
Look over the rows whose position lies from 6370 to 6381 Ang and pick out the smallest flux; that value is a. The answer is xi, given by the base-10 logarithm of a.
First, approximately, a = 6.71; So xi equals 0.83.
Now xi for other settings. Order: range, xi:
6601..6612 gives 0.88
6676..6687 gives 0.86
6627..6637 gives 0.90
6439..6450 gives 0.85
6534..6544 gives 0.90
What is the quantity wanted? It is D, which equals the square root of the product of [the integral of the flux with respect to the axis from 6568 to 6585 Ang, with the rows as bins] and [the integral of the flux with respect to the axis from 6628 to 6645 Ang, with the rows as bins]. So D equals 143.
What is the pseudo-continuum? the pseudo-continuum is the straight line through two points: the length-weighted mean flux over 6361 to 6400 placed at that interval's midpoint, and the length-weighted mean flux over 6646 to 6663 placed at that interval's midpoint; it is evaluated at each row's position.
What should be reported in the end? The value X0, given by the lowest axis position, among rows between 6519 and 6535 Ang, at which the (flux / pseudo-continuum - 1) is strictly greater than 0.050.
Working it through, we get 6519.5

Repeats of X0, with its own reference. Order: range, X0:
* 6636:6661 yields 6638.0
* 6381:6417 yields 6389.0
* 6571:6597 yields 6575.0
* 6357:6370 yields 6365.0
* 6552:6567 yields 6552.5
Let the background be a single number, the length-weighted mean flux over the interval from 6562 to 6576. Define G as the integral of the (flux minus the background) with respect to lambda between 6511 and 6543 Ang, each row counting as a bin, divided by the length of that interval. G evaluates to 0.31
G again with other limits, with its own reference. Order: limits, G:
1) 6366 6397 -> -0.81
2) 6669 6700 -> -0.37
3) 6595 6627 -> 0.04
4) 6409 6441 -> -0.63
